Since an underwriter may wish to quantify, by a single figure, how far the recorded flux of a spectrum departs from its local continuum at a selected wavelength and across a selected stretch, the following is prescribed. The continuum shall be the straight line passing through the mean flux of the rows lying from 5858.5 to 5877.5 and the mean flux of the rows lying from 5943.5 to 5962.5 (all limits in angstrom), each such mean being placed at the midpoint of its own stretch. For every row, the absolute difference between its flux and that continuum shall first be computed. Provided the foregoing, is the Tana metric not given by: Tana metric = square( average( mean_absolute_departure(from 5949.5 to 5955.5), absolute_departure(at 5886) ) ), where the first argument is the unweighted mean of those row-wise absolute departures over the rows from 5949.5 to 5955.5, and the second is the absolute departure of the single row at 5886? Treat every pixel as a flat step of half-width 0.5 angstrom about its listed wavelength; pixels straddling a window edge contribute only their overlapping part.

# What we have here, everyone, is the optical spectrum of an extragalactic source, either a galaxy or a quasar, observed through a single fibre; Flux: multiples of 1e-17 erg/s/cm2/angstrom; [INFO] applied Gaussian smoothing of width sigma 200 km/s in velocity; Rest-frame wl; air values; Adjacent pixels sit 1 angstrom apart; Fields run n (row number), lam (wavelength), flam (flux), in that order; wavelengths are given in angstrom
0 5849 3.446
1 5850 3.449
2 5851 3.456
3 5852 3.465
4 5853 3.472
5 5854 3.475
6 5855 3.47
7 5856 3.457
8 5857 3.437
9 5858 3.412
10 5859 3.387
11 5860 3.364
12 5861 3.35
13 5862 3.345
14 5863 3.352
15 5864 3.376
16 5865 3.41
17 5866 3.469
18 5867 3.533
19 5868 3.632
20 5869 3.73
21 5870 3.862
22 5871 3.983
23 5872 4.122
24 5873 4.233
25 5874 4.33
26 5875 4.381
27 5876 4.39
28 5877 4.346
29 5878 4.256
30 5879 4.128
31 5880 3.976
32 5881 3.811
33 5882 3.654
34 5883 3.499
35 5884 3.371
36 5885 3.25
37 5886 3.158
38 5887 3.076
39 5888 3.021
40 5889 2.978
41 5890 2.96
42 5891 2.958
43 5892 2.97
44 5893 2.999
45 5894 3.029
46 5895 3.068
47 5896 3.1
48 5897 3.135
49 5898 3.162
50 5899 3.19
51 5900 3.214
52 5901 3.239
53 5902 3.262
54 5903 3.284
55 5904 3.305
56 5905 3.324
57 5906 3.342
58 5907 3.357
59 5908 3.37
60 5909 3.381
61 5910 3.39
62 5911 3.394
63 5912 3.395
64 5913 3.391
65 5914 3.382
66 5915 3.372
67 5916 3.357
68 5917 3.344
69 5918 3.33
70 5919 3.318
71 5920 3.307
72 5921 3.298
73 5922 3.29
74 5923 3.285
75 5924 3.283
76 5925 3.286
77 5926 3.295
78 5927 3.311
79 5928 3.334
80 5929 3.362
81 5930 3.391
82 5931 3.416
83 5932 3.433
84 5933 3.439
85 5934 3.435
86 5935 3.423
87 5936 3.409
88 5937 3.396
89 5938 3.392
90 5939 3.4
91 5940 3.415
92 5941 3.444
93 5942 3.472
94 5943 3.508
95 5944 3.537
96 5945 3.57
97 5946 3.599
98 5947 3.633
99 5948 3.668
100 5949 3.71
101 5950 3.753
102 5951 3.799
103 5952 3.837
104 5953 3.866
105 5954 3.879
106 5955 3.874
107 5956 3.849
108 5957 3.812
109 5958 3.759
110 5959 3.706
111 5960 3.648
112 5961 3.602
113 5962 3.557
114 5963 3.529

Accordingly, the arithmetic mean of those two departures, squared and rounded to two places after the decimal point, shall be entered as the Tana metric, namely 0.13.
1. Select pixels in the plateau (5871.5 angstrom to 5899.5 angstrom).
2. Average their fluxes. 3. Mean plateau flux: 3.52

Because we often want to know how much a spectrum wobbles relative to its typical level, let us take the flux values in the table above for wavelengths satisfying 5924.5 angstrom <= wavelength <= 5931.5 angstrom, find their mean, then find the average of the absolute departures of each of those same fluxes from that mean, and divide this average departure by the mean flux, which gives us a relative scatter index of 0.012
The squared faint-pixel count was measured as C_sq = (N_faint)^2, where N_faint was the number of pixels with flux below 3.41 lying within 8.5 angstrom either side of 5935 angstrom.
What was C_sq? 64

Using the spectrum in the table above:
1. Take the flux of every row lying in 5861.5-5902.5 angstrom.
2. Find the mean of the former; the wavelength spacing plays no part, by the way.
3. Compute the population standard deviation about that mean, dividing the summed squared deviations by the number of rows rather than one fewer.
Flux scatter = 0.46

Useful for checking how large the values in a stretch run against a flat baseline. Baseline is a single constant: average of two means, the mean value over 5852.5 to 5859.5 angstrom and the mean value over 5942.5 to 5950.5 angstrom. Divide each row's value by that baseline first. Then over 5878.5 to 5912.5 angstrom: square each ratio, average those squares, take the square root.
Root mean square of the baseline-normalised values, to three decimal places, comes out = 0.933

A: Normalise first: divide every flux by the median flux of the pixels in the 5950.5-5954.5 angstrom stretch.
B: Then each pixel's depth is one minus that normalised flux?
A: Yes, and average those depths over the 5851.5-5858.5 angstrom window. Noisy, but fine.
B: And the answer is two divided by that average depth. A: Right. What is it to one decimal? 19.4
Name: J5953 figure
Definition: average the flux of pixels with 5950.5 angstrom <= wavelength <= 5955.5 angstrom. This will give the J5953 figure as 3.85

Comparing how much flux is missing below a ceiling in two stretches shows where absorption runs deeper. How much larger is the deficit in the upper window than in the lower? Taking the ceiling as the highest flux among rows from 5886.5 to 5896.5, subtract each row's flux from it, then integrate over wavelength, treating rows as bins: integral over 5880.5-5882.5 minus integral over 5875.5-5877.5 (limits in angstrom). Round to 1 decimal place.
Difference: 1.3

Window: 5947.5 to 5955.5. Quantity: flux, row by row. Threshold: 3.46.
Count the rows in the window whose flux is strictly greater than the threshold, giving 8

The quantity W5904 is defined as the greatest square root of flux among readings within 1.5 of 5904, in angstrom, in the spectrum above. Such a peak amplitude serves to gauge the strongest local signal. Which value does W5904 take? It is 1.82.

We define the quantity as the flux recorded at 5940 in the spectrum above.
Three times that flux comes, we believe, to 10.2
